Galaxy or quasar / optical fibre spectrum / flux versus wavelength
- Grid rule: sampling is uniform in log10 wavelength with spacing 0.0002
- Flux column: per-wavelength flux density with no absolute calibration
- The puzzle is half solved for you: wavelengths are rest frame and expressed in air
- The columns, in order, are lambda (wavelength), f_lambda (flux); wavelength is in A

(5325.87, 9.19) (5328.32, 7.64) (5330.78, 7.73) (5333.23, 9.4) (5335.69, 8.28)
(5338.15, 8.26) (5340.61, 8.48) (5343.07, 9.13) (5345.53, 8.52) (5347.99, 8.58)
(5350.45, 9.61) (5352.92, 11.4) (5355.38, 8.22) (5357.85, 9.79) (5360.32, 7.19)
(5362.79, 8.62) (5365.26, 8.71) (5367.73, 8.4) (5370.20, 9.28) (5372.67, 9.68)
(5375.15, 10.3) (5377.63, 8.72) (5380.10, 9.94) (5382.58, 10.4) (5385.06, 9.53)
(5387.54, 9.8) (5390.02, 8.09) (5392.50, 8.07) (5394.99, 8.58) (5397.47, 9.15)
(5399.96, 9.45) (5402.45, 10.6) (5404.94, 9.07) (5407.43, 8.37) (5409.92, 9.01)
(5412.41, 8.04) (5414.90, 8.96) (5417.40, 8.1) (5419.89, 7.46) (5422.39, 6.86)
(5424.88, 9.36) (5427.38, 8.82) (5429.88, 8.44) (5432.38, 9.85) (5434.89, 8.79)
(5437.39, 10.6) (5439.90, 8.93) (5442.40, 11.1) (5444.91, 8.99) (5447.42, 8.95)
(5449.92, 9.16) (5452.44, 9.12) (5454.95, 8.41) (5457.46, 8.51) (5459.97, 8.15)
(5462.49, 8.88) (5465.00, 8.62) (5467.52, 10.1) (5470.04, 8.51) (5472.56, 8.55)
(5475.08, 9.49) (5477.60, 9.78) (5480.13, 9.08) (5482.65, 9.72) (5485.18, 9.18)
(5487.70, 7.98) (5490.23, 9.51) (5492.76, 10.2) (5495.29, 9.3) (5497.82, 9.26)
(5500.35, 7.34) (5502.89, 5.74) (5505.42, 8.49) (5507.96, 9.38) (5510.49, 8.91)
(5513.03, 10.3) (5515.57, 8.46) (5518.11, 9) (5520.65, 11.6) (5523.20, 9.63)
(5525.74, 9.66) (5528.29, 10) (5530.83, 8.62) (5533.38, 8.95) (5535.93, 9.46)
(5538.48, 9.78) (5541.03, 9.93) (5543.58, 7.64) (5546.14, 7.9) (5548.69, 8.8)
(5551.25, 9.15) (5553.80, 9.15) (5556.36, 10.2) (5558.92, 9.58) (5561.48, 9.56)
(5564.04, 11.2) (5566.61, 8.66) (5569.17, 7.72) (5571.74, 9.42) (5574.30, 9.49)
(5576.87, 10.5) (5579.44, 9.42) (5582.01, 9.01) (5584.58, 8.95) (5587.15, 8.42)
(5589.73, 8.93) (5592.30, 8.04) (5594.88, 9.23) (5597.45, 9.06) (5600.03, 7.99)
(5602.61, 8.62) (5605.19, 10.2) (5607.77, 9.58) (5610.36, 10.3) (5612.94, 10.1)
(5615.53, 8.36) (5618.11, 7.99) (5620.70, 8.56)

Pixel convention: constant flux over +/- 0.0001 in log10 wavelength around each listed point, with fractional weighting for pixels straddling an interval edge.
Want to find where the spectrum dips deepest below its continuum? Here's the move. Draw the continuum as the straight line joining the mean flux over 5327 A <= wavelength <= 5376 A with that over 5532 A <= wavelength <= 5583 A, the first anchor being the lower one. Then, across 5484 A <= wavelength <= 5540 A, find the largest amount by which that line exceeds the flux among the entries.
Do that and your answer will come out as 3.4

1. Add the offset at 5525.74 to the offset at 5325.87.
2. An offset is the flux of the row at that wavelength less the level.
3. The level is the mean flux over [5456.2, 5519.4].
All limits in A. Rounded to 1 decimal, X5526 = 1.1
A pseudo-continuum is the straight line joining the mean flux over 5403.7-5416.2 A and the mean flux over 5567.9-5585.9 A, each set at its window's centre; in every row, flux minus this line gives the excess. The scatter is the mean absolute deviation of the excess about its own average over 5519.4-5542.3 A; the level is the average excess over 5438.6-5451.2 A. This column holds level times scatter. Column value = 0.3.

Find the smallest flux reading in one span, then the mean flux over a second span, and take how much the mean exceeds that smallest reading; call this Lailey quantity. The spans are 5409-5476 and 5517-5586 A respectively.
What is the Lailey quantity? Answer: 2.5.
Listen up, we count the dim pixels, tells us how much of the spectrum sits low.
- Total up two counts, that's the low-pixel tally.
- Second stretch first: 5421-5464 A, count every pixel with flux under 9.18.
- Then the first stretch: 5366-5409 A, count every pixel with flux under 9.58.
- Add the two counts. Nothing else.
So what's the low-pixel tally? 24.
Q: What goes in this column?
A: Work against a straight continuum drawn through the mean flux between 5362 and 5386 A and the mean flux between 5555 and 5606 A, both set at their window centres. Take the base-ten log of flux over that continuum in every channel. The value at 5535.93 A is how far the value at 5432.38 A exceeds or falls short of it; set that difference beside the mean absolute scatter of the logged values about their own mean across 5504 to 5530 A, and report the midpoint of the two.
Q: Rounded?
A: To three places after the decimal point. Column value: 0.023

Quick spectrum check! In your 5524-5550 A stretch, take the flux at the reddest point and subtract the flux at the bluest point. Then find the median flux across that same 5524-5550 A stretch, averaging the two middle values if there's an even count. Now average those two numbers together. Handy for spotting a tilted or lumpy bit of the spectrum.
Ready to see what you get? 4.2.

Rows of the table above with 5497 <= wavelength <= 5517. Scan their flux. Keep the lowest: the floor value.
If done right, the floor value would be 5.74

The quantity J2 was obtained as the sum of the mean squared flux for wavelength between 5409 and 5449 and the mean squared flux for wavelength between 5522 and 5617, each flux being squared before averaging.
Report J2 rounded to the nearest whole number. 166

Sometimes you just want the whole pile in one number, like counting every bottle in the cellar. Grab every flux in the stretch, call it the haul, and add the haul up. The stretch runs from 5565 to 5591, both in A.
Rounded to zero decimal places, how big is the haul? 91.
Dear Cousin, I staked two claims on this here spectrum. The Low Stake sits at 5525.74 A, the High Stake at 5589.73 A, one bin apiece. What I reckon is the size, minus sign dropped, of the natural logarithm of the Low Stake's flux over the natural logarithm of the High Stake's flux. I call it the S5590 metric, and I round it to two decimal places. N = 1.04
